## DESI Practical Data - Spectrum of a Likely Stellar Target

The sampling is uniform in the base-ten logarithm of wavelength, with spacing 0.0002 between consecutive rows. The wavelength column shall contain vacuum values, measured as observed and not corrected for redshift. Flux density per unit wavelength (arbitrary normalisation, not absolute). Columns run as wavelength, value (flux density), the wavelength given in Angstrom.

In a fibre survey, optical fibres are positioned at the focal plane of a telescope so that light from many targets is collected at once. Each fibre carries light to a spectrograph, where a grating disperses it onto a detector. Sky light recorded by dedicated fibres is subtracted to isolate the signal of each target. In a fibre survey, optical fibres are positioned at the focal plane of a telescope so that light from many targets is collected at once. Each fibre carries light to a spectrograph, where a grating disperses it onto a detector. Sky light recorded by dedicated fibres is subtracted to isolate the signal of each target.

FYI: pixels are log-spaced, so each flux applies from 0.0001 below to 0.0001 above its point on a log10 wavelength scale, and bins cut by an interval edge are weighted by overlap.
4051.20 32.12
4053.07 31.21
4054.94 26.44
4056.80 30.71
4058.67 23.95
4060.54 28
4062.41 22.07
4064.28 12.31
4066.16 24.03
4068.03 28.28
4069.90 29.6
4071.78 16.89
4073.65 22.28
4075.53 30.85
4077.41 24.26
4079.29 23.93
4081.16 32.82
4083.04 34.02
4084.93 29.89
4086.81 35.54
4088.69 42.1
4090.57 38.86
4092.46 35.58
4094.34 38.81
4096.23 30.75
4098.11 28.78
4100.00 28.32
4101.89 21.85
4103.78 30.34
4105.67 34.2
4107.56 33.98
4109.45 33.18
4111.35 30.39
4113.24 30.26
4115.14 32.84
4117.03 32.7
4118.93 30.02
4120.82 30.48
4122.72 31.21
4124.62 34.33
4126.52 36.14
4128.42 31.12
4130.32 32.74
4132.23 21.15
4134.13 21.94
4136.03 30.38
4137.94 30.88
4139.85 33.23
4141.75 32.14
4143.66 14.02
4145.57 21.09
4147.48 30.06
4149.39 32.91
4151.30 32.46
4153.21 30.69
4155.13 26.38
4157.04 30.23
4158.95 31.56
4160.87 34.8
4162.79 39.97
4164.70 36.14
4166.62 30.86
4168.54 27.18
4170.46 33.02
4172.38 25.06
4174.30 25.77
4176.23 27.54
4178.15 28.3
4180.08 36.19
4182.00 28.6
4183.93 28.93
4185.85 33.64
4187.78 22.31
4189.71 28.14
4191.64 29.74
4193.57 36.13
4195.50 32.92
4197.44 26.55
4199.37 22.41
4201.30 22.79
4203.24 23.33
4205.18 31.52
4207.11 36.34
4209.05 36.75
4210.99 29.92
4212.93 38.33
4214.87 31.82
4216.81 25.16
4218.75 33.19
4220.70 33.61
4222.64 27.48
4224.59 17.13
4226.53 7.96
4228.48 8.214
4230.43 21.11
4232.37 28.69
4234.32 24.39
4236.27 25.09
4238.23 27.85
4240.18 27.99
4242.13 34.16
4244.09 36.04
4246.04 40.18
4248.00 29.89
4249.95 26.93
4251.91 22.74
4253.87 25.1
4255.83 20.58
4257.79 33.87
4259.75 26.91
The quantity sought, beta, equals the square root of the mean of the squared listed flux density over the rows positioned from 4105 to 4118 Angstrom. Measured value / 32.5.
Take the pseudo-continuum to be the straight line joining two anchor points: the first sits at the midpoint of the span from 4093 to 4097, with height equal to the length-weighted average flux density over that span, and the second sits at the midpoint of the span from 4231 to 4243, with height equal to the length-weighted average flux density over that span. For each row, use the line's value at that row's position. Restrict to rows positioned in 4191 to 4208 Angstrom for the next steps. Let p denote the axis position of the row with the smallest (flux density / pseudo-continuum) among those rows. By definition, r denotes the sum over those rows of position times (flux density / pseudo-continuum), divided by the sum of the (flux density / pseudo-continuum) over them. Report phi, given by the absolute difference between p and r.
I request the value 0.0 Angstrom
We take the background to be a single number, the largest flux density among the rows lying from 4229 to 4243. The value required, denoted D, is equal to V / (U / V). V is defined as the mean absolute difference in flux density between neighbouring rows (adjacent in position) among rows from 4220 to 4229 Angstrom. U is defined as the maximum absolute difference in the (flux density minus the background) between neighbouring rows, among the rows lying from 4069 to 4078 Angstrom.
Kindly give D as 3.3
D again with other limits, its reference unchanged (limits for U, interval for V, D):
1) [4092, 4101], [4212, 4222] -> 3.6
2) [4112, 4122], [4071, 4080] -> 10.2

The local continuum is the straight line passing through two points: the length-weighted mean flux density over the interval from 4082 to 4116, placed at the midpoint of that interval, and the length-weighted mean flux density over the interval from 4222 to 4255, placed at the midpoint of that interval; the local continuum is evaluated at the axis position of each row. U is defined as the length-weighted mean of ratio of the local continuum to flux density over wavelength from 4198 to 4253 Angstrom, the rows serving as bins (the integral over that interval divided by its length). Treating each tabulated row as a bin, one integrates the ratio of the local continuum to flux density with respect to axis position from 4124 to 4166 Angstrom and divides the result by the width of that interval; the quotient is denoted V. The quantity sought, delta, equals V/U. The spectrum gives 0.97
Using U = 1.10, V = 1.06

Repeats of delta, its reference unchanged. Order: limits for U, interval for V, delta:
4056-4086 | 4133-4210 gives 0.72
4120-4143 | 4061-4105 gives 1.19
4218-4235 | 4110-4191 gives 0.68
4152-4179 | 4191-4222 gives 0.94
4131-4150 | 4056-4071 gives 1.23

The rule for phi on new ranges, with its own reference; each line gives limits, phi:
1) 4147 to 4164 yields 0.3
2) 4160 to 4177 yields 4.4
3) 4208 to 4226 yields 8.4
